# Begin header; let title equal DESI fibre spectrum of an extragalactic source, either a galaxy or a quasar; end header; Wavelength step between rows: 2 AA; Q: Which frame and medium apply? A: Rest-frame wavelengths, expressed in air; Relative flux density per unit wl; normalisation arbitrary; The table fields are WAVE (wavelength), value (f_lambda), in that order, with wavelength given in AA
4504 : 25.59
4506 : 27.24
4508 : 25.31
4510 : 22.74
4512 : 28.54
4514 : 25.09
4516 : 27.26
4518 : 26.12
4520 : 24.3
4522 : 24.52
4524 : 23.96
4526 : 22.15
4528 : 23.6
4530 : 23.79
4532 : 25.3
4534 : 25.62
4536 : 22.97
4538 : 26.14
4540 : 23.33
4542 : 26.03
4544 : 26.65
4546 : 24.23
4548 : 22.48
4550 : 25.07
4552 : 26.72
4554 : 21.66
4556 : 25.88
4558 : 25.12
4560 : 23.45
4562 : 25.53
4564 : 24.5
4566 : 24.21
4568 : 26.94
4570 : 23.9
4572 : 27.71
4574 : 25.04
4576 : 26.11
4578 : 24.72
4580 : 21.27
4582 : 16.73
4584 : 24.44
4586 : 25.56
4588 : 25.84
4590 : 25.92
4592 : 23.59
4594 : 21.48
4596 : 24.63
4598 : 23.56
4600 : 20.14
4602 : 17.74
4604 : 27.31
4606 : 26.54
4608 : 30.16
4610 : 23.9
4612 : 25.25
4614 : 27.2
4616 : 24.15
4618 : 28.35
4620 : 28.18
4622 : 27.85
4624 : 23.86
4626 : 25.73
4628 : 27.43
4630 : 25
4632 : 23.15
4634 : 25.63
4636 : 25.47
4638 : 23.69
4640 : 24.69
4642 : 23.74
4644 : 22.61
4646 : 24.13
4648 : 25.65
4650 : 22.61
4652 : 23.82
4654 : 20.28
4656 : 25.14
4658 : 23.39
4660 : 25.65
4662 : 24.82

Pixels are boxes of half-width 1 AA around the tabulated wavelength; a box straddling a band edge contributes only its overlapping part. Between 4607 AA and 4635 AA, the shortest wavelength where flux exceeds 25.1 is 4608 AA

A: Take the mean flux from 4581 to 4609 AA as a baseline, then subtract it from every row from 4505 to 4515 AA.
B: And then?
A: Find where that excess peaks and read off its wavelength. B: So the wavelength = 4512 AA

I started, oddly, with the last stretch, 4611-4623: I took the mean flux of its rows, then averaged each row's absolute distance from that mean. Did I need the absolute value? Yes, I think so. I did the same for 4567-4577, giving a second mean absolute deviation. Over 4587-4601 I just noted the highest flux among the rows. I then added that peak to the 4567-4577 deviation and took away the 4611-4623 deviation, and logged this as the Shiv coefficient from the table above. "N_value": 25.7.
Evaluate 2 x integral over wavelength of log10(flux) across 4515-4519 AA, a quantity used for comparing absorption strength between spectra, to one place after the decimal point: 11.4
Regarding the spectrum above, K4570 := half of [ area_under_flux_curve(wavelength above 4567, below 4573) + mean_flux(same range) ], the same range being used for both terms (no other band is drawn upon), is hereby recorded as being 92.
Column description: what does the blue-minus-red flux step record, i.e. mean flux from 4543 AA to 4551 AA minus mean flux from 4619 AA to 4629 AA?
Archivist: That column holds -2.0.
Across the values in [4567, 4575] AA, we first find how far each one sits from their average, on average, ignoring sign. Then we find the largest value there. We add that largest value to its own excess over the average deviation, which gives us 54.0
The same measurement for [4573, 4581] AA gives 50.7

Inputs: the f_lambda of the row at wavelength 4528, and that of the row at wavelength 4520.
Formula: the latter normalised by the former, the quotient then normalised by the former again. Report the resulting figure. 0.044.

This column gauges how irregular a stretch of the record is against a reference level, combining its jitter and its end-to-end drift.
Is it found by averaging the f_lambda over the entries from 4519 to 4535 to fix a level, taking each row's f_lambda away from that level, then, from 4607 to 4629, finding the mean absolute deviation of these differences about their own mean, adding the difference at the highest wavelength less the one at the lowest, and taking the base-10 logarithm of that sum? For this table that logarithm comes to 0.66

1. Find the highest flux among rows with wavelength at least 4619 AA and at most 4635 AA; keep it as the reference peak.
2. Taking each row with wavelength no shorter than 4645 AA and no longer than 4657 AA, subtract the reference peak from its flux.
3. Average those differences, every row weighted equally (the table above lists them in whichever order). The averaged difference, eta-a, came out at -4.6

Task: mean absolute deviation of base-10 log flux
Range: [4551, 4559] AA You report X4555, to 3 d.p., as 0.029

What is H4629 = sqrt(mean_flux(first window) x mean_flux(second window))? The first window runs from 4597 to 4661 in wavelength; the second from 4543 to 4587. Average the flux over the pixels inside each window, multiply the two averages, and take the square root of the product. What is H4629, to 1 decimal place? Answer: 24.6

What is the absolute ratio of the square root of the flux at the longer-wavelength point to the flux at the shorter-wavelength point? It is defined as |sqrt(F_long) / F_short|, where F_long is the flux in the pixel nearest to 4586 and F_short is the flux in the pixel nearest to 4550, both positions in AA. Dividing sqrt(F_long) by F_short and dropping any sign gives 0.202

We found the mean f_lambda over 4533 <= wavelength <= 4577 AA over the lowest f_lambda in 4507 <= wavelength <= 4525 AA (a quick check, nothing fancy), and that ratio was 1.10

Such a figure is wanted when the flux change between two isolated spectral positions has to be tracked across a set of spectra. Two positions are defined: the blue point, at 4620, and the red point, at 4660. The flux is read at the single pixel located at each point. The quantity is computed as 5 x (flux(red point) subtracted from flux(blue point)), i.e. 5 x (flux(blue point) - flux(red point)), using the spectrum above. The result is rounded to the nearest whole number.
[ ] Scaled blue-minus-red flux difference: 13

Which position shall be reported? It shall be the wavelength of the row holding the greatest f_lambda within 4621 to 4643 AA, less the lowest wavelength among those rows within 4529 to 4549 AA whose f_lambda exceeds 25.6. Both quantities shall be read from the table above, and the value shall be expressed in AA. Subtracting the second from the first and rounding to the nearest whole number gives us 88 AA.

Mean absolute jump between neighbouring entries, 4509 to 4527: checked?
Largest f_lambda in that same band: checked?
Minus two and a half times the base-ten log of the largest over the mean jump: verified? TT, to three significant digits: -2.82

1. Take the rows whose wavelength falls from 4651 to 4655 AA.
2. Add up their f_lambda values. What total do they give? 44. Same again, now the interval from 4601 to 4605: 45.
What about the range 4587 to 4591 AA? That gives 52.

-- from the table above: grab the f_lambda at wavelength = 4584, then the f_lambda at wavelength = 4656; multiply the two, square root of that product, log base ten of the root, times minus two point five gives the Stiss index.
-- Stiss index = -3.49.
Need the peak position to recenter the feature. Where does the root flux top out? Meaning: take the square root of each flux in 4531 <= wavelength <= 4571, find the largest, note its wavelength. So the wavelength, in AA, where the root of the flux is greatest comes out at 4568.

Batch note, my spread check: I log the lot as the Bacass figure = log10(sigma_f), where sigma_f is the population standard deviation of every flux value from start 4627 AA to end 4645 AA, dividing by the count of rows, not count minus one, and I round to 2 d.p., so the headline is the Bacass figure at 0.15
